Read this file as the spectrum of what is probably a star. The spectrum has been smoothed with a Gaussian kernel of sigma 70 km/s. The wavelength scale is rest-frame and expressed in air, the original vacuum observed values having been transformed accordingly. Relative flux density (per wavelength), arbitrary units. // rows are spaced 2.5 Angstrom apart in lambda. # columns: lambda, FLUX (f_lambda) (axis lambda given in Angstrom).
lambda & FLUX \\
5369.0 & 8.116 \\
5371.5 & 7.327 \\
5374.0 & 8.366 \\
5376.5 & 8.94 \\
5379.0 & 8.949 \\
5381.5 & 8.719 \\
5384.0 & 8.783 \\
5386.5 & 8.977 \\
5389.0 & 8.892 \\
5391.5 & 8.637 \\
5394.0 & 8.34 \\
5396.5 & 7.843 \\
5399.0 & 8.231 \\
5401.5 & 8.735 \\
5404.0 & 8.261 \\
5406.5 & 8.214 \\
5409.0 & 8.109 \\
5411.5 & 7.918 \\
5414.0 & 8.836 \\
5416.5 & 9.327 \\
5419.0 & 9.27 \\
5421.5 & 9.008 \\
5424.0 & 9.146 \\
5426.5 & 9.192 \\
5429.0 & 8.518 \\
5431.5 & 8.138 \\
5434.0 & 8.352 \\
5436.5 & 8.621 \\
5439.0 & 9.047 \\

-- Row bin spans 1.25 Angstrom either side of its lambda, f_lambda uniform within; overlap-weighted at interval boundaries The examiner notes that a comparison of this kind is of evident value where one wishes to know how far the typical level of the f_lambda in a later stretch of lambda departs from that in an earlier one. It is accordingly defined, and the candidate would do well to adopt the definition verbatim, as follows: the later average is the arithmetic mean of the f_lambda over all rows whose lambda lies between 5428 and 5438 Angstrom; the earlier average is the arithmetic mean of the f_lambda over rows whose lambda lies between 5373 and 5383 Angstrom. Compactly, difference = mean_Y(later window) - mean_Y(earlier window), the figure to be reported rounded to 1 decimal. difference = -0.3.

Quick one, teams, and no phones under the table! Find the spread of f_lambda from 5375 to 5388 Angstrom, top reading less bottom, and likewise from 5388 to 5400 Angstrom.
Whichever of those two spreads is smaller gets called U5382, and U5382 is 0.26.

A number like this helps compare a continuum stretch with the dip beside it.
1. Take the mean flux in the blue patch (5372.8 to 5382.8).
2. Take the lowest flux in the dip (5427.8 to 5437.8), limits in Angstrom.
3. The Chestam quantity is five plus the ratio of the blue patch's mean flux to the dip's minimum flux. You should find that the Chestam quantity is 6.07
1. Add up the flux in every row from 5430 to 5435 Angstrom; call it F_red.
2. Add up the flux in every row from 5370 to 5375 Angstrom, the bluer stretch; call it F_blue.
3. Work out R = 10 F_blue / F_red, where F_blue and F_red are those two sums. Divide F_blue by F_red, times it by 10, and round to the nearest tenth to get 9.5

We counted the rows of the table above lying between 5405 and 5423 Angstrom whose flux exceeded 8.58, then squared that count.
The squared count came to 16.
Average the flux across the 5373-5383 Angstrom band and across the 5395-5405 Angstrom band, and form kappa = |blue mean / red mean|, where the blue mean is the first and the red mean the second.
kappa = 1.06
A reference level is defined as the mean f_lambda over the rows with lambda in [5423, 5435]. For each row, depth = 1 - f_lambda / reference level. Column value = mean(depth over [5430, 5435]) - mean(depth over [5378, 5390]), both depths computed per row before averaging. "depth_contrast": 0.07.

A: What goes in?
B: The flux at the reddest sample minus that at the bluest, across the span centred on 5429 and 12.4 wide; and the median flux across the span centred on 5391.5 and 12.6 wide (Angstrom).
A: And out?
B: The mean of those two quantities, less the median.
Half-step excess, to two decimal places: -4.72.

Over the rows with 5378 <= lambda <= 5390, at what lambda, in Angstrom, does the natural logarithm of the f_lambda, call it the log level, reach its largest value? 5386.5 Angstrom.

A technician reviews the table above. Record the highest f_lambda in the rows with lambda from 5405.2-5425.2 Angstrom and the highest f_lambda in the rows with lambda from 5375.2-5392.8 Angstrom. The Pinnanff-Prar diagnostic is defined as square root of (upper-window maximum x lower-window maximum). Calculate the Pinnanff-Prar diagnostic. 9.15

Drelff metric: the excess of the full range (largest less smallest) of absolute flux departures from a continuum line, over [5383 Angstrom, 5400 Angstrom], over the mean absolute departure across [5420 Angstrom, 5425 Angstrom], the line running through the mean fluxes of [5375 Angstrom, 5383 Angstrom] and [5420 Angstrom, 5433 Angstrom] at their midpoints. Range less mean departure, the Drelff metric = 0.7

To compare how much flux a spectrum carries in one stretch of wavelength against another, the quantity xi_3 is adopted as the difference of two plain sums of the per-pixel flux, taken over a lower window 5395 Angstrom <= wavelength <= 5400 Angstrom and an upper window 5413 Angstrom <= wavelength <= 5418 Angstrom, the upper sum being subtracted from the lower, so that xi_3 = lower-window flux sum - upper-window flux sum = -2.1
